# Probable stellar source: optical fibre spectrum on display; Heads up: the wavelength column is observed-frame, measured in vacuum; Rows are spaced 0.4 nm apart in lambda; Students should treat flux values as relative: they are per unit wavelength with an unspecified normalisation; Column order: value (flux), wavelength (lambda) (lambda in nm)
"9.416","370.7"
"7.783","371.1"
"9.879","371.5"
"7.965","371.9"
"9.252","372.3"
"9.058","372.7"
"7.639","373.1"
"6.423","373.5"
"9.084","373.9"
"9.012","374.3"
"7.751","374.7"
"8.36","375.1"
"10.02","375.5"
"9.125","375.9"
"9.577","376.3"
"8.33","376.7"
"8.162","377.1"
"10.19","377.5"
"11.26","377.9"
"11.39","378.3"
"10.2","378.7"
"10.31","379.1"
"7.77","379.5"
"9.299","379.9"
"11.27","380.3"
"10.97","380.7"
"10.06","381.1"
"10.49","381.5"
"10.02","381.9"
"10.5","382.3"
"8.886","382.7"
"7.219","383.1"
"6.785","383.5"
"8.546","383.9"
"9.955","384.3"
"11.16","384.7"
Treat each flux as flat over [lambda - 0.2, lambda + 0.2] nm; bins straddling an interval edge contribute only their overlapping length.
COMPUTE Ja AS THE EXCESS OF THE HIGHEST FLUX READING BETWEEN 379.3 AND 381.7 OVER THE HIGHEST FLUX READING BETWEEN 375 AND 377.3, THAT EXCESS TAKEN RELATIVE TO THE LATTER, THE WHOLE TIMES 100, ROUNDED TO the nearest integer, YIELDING 12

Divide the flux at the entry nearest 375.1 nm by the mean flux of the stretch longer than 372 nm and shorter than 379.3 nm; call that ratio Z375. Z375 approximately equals 0.91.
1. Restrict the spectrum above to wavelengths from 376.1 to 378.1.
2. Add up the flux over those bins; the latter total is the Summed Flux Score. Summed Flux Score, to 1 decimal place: 47.5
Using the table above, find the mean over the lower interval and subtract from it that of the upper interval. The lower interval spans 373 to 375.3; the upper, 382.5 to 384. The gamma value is 0.2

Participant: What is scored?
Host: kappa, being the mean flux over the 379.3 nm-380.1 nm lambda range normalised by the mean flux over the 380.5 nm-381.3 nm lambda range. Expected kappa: 0.81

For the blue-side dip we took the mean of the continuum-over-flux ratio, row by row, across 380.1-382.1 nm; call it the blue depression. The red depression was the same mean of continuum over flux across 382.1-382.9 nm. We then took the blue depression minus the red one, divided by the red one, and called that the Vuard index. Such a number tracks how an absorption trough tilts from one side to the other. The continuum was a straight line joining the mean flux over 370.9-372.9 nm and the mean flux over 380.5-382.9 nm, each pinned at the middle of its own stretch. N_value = -0.10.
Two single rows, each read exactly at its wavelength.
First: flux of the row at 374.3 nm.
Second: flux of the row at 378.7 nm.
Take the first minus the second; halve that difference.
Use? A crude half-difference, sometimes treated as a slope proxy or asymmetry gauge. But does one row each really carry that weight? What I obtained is -0.6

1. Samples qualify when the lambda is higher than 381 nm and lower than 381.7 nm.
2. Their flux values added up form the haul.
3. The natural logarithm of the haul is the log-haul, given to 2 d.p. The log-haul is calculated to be 3.02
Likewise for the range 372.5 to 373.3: 2.82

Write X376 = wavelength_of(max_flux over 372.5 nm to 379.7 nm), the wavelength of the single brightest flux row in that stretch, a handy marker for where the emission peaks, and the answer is 378.3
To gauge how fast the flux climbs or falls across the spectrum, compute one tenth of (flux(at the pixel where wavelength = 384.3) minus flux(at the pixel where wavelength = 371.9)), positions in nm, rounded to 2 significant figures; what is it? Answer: 0.20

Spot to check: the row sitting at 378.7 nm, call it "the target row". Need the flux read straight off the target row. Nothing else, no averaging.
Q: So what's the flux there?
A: 10.2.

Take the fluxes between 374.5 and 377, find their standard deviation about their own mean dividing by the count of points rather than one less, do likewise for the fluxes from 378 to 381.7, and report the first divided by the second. 0.74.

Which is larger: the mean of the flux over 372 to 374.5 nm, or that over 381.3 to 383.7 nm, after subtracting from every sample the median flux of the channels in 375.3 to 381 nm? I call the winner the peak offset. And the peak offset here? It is -1.12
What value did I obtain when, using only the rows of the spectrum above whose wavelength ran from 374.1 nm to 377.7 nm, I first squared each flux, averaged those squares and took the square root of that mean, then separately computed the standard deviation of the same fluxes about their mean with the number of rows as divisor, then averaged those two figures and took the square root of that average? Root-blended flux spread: 2.21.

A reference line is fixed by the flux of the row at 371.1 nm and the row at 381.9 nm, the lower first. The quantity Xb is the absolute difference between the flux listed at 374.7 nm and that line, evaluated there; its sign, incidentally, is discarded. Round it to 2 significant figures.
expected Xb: 0.78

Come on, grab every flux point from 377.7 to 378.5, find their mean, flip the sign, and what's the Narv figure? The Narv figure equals -11.3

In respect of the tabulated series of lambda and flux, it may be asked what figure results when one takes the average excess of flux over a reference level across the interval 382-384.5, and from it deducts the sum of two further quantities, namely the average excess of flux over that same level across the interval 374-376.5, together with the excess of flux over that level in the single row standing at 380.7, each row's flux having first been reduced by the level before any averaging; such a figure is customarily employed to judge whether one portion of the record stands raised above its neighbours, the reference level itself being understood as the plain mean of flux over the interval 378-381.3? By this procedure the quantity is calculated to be -1.1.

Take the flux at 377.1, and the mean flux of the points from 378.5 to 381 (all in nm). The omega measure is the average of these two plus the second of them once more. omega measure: 19.0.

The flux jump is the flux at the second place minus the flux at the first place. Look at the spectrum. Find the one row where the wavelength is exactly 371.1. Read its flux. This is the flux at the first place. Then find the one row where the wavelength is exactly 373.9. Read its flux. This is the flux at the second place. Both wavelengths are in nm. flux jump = 1.3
